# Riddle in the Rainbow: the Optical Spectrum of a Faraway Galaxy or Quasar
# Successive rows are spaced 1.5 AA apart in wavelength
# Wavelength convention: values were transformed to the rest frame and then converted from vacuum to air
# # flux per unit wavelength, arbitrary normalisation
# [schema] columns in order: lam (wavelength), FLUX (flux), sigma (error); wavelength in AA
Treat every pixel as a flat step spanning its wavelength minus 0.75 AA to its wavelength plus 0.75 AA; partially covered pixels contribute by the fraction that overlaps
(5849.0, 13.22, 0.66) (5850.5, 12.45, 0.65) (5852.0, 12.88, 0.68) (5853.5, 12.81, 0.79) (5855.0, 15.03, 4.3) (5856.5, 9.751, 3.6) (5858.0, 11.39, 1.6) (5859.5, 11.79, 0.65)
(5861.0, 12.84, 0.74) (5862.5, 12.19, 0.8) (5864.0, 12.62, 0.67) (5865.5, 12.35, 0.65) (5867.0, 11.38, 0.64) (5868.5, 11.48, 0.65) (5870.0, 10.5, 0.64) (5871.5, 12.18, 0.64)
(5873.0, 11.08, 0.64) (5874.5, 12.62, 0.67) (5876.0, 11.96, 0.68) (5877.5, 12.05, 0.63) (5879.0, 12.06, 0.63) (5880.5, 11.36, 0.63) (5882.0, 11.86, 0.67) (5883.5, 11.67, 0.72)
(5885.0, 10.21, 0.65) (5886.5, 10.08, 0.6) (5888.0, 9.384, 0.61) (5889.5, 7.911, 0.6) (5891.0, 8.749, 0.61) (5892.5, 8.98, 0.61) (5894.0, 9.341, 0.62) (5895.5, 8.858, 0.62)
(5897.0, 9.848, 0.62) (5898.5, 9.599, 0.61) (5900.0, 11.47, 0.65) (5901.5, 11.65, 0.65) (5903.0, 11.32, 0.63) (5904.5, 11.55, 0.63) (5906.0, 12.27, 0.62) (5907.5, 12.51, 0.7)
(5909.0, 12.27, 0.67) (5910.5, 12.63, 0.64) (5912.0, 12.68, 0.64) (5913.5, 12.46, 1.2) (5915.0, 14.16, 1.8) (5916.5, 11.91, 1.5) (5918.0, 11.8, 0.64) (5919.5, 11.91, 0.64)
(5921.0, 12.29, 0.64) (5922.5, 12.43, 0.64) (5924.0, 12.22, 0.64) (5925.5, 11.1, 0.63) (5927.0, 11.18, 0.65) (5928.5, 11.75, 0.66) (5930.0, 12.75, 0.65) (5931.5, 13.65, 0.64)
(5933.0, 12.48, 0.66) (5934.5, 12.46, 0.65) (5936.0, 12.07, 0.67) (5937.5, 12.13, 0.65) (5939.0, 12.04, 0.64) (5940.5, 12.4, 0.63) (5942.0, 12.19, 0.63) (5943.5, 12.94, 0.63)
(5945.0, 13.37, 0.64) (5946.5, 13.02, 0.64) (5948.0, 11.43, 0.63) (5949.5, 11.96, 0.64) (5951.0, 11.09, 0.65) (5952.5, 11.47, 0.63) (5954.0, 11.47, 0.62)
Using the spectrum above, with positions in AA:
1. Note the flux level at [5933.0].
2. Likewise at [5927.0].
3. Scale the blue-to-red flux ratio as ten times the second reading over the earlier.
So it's 9.0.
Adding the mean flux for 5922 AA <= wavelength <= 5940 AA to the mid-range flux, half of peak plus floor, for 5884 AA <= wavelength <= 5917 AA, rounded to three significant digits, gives 23.2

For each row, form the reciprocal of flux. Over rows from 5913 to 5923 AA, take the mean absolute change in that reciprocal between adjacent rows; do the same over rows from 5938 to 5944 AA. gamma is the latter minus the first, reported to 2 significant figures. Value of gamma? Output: -0.0018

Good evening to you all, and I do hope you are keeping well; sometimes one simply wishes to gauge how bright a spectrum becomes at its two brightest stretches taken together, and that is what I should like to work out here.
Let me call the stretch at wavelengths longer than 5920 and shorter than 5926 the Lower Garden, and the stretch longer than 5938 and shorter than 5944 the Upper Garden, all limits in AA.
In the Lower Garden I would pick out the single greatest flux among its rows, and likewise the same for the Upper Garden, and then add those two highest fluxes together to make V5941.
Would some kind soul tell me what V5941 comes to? 25.4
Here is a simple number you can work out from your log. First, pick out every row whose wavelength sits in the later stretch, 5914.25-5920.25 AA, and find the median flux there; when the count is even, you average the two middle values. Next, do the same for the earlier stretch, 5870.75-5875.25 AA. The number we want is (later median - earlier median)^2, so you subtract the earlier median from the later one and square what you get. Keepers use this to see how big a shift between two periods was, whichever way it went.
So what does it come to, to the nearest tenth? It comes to 0.1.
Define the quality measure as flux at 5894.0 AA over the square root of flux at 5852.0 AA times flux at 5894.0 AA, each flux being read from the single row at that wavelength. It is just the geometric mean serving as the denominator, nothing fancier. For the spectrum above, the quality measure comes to 0.85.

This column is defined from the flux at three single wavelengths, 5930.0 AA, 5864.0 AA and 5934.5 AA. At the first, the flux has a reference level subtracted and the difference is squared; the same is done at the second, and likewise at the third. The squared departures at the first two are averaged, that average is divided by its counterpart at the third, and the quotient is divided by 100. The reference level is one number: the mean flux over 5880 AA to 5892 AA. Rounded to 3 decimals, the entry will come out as 0.012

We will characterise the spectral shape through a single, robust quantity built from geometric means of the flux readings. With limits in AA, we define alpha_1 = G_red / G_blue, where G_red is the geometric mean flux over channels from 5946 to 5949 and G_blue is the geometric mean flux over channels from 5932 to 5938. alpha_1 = 0.99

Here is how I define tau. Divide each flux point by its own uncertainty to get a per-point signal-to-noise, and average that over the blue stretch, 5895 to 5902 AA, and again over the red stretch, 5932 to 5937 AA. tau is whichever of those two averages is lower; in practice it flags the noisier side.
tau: 16.3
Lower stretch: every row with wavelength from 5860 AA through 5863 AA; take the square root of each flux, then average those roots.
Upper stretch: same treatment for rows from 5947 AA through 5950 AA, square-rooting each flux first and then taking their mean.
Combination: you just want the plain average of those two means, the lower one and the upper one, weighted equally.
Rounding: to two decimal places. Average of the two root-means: 3.48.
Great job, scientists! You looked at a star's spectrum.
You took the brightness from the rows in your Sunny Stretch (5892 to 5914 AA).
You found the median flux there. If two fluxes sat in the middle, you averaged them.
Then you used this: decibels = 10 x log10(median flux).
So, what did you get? 10.6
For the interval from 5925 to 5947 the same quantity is 10.9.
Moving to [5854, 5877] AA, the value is 10.8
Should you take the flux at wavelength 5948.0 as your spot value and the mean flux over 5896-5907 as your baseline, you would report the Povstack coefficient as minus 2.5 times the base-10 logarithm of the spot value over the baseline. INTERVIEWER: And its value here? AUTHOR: -0.03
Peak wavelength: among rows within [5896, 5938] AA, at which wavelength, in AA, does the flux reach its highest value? 5915.0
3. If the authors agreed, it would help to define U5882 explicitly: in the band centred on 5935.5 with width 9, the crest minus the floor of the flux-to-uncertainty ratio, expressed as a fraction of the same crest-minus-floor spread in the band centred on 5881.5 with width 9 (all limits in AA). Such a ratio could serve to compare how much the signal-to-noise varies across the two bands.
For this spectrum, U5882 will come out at 0.96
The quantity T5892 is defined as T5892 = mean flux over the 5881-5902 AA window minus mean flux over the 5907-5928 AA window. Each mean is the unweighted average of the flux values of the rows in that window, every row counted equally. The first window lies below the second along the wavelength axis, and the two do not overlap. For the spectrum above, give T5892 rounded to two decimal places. -2.28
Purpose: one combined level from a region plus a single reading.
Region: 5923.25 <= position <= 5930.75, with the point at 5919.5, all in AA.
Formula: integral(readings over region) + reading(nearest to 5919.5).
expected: 100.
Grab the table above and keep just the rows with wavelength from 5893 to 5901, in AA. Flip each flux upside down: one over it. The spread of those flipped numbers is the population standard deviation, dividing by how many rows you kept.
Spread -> 0.0086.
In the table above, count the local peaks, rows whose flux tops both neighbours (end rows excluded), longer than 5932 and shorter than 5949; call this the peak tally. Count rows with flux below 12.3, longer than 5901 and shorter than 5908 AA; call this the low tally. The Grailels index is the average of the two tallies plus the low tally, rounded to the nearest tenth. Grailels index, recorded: 7.5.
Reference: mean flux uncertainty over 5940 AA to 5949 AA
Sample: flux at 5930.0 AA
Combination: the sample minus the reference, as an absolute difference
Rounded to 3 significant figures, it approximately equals 12.1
